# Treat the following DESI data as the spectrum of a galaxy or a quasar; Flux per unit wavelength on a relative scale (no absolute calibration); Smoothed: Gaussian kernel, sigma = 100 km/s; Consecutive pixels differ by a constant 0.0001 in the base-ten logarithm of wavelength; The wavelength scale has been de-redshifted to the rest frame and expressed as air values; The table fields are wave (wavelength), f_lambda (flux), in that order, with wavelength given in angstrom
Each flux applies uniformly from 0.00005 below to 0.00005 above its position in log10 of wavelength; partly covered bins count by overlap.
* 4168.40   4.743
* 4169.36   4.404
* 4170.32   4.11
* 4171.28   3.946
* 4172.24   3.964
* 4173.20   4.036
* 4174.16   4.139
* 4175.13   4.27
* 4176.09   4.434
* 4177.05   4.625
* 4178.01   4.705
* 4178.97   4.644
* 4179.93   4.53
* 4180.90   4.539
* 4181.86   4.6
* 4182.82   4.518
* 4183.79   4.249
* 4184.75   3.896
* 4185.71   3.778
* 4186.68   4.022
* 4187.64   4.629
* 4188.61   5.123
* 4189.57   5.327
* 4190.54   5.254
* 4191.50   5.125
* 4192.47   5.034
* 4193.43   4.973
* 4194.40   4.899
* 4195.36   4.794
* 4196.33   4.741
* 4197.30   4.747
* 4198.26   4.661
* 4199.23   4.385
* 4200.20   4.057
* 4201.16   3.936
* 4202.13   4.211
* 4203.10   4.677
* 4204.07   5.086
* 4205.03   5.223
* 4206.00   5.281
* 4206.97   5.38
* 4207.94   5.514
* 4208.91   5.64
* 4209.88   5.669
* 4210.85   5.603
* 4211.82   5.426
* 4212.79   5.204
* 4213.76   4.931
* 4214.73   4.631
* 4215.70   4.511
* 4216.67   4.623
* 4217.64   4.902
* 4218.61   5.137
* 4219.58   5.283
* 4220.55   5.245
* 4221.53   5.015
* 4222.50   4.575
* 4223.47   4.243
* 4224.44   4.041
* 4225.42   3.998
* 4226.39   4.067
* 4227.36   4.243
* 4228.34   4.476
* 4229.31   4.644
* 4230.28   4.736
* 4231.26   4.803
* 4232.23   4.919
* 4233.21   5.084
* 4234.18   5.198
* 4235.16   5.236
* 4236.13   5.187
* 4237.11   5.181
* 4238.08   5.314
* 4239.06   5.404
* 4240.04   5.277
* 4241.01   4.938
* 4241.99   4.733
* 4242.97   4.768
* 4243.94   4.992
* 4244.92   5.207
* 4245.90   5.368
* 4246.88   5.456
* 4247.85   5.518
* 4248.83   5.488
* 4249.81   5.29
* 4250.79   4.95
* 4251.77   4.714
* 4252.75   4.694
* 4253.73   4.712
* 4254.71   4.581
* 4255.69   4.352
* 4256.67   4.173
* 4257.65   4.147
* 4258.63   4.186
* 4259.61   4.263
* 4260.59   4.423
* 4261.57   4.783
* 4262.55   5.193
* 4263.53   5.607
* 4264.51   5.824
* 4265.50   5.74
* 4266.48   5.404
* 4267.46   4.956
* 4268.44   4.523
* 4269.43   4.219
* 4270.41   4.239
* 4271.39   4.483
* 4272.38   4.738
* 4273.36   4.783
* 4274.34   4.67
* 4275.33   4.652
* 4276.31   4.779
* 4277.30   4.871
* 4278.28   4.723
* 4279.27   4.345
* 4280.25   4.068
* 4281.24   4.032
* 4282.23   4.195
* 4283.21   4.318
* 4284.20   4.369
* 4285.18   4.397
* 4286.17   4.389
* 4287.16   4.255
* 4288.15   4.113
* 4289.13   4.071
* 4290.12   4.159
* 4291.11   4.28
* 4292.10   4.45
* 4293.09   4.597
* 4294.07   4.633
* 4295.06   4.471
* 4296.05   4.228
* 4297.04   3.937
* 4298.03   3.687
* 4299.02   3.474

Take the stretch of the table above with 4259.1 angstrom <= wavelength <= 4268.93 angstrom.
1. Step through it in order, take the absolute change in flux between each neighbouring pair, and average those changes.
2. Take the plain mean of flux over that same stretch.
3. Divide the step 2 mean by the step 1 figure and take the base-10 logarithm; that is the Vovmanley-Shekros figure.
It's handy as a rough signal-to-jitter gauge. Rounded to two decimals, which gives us 1.20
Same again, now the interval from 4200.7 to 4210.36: 1.42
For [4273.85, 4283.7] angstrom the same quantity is 1.47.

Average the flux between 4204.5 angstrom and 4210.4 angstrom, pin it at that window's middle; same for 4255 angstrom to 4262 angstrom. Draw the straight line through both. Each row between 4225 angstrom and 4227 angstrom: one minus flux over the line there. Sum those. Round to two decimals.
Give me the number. 0.40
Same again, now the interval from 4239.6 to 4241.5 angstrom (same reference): -0.16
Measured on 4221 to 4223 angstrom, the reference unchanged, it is 0.13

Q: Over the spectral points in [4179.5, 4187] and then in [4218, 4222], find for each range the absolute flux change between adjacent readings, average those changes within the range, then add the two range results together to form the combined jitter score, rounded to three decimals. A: 0.300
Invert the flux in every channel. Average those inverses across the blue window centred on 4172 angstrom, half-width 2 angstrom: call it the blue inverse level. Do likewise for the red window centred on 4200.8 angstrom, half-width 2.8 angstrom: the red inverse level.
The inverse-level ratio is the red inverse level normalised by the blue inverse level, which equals 0.93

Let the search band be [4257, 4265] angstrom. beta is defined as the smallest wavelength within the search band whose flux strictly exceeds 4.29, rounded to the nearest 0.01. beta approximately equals 4260.59 angstrom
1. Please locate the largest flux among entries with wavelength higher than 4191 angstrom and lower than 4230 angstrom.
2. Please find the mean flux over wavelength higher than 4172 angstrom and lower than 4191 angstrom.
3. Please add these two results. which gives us 10.1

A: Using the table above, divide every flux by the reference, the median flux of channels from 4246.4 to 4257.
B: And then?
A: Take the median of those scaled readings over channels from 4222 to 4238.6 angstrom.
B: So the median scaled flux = 1.00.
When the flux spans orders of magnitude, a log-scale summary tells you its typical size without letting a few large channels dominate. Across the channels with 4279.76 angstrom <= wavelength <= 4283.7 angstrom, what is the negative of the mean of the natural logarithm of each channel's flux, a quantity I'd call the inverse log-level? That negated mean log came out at -1.42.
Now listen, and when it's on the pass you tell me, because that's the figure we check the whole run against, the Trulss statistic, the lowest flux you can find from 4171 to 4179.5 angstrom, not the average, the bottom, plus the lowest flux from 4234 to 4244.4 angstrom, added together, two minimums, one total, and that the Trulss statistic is 8.7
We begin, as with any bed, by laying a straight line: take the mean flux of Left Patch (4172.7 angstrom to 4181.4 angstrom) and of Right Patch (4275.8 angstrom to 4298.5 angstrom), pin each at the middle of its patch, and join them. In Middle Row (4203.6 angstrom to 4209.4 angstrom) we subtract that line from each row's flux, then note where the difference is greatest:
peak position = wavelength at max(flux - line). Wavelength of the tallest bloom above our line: 4208.91 angstrom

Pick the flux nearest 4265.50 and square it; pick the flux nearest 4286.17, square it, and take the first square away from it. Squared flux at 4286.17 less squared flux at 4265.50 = -14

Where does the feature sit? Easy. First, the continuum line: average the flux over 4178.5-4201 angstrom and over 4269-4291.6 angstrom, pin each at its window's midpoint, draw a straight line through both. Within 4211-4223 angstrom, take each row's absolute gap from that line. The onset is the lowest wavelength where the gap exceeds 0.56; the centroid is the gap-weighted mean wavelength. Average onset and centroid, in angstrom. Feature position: 4214.3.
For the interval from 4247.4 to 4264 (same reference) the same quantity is 4251.4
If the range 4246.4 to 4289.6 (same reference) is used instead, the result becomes 4255.1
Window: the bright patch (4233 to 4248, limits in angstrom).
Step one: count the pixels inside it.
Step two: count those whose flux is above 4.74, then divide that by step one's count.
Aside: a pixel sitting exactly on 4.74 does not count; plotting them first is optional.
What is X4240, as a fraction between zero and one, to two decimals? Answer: 0.94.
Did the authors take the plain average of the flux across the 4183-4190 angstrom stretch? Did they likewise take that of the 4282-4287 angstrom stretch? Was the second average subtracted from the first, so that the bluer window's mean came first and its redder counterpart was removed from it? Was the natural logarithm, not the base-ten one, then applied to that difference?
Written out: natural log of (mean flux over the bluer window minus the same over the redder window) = -2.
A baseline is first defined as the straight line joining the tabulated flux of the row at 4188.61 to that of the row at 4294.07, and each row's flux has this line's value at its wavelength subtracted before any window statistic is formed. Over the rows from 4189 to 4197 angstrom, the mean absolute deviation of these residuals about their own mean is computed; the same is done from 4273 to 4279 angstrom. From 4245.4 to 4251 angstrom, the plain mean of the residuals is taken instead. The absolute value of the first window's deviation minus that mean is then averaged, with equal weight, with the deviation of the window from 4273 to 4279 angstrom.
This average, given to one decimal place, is 0.2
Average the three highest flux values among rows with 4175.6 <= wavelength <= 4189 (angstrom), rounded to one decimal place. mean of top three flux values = 4.8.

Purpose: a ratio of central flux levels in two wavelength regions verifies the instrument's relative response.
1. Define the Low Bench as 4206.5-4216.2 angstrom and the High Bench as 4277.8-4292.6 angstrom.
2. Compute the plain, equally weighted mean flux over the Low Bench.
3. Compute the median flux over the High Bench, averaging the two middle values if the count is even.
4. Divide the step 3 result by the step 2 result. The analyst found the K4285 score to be 0.82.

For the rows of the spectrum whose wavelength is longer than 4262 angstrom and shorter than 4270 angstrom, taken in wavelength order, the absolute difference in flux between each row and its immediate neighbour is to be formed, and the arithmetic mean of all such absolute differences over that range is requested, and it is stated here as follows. 0.319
